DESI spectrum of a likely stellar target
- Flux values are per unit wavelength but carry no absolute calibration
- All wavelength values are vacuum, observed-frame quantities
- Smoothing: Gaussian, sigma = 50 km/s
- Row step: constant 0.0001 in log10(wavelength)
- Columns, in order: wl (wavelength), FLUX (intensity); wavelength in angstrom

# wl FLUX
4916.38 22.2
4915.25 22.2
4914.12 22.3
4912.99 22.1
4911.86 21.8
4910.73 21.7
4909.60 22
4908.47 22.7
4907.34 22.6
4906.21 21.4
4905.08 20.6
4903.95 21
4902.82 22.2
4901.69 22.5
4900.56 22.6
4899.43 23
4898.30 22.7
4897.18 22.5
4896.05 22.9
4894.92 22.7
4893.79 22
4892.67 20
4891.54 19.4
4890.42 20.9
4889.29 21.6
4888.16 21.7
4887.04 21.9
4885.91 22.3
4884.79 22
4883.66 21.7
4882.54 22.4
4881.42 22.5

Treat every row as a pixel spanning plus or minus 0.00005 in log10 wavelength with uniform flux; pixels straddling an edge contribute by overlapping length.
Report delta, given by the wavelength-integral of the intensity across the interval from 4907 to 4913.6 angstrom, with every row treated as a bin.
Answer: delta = 146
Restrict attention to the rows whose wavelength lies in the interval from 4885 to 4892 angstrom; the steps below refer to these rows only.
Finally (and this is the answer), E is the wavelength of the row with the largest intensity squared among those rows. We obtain 4885.91 angstrom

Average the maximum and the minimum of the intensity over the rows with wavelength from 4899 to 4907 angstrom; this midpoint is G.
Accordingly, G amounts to 21.8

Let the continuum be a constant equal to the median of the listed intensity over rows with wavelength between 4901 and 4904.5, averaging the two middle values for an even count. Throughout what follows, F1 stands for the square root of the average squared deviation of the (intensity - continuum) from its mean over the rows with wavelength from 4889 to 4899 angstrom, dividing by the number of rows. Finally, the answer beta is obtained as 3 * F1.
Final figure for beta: 3.6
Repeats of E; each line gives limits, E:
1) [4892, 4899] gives 4896.05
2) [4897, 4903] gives 4899.43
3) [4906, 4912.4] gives 4908.47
